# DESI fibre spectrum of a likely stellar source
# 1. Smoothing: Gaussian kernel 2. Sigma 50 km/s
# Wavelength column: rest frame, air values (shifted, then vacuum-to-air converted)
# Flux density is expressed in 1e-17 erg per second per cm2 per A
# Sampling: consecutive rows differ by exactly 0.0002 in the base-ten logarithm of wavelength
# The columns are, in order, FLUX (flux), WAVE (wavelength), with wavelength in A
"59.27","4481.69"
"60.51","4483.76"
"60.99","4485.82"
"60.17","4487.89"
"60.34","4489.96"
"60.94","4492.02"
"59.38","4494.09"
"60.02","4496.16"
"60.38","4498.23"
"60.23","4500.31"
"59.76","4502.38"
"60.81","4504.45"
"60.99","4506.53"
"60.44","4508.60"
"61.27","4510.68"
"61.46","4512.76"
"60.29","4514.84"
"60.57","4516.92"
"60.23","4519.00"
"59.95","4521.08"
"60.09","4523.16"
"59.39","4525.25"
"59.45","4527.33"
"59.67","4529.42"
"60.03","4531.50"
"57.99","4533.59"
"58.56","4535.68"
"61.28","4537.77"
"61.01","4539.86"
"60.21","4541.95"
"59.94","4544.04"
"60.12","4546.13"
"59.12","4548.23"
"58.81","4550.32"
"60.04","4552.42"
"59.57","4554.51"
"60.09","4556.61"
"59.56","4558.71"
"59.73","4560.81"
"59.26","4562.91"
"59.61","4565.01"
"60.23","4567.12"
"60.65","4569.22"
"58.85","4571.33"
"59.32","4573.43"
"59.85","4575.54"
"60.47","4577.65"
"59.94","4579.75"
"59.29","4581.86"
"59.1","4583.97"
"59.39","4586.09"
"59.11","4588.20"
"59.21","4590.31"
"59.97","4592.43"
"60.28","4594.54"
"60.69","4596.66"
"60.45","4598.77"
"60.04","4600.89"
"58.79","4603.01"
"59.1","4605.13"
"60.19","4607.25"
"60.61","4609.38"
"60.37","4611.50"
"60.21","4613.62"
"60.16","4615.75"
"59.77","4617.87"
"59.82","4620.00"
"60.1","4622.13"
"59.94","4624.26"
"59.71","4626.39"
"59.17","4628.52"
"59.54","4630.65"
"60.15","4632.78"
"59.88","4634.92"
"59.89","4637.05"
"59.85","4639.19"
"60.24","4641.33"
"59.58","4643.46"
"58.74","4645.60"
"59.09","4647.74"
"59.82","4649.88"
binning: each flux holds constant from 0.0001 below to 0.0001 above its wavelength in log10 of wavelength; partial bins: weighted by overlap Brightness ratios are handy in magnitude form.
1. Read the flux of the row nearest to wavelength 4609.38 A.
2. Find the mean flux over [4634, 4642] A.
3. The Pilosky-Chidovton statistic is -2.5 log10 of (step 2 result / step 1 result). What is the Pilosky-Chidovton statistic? 0.012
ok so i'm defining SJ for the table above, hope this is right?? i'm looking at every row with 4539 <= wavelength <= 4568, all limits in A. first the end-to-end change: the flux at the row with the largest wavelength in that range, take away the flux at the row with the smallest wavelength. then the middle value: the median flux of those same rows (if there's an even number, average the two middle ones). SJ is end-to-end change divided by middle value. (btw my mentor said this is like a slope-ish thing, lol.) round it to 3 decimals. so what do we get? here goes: -0.013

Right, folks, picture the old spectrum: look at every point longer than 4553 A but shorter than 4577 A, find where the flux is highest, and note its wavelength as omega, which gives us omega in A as 4569.22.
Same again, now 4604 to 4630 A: 4609.38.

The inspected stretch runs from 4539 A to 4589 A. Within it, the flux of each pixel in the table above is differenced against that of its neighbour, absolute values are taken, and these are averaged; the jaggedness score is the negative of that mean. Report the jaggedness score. -0.55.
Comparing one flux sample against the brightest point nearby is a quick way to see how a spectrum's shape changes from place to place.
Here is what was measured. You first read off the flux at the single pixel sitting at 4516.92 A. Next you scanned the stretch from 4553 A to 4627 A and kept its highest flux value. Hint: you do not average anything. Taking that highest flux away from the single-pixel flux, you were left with -0.1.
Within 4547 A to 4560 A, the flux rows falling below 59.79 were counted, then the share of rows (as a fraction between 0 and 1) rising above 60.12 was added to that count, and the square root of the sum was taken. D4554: 2.0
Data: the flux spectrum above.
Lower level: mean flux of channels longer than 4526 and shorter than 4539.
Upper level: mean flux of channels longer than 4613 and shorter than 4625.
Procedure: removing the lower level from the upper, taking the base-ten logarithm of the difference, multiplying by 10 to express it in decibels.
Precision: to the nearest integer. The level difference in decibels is -3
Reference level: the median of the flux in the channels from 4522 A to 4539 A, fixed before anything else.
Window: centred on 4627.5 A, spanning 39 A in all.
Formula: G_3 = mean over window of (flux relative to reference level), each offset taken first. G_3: 0.31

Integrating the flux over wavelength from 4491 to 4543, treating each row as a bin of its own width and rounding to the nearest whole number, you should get 3129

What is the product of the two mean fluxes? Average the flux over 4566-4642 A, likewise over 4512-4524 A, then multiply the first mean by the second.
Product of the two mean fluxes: 3616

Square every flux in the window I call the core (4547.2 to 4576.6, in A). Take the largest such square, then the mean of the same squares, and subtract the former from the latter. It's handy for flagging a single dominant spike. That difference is -124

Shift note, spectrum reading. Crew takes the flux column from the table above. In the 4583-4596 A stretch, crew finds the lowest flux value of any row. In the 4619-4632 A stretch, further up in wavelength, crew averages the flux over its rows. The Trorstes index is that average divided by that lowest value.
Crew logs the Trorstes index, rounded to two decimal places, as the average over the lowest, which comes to 1.01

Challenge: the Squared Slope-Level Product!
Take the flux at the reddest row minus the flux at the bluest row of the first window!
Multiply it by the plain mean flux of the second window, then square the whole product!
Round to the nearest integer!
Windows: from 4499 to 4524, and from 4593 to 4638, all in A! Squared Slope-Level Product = 70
